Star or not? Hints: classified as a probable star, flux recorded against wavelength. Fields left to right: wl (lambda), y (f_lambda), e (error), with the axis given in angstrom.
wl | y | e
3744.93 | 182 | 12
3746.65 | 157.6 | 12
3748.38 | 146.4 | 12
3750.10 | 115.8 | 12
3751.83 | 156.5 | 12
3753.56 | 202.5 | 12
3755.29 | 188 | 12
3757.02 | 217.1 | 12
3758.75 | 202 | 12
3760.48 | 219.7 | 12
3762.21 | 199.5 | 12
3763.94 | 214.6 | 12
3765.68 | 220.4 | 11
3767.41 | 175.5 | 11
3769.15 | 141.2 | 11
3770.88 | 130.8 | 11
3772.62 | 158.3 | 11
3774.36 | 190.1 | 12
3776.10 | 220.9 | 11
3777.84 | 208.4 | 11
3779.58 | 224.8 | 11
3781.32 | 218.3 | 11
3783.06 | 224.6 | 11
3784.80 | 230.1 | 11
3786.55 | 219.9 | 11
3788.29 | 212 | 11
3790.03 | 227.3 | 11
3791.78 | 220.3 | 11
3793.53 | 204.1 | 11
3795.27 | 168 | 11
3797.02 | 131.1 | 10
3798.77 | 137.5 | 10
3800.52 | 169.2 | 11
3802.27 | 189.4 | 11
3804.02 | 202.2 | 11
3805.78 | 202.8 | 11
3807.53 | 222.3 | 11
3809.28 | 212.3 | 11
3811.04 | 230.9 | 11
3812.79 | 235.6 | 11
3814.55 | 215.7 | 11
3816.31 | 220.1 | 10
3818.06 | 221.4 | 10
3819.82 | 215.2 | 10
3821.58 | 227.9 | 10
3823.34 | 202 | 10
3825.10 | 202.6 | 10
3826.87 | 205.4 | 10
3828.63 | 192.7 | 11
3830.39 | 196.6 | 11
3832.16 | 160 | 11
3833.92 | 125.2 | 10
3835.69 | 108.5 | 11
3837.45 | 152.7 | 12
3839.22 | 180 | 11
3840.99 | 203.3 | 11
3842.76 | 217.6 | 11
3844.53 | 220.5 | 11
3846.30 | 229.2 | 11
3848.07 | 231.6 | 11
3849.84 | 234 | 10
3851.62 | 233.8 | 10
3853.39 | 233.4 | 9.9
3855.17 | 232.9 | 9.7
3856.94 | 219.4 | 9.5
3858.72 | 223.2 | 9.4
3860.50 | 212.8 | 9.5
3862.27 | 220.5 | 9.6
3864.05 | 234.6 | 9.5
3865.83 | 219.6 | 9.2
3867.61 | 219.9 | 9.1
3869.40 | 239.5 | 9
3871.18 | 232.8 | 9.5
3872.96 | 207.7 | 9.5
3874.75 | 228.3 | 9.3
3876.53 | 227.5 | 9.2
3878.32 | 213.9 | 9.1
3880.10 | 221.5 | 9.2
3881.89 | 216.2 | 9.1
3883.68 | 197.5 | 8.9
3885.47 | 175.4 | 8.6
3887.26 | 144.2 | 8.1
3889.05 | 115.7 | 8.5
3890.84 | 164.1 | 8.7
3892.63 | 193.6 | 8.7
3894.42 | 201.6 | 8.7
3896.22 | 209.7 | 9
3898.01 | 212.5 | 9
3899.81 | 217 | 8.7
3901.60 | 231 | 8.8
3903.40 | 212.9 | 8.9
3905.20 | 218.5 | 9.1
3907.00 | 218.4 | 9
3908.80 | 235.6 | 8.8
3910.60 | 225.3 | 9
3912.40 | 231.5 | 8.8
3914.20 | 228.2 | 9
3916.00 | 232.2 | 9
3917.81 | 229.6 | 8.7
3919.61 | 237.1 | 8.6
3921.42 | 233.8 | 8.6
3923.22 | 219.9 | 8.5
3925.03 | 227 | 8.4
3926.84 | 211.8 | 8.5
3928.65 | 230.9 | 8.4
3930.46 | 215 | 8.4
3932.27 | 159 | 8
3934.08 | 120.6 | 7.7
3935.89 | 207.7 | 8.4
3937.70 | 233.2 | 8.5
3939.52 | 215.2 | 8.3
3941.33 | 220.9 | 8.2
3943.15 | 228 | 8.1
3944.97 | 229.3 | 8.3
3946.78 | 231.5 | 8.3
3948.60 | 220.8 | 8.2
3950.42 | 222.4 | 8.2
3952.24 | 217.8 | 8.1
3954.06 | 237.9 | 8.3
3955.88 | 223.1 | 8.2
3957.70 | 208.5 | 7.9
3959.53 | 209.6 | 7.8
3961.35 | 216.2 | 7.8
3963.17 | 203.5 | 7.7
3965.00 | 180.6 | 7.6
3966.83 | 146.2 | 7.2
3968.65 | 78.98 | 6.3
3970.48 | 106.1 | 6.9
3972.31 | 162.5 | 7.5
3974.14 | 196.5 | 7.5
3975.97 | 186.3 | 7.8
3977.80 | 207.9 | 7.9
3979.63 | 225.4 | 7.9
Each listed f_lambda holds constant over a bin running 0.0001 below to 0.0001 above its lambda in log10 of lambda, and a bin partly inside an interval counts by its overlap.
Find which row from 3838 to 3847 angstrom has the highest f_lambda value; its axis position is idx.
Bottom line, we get 3846.30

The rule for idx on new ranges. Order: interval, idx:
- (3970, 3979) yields 3977.80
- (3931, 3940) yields 3937.70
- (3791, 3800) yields 3791.78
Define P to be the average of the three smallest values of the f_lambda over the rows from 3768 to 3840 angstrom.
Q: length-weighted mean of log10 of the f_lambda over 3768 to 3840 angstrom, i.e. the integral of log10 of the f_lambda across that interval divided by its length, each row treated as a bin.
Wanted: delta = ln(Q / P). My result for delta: -3.98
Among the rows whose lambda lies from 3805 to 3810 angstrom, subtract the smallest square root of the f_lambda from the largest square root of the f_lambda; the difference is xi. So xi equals 0.67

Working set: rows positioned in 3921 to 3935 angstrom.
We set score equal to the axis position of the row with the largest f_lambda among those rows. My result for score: 3921.42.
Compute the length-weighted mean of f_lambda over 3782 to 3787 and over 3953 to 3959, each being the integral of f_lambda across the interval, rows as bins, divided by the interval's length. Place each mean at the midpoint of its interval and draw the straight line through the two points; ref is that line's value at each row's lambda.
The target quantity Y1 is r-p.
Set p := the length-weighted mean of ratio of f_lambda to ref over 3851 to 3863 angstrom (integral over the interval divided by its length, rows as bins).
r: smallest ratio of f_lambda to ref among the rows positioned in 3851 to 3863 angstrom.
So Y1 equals -0.055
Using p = 1.01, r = 0.95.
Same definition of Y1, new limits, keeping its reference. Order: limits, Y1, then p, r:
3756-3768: -0.142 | 0.92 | 0.78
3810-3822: -0.037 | 1.00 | 0.96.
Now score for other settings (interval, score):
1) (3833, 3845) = 3844.53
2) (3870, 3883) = 3871.18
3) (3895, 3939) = 3919.61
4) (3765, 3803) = 3784.80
